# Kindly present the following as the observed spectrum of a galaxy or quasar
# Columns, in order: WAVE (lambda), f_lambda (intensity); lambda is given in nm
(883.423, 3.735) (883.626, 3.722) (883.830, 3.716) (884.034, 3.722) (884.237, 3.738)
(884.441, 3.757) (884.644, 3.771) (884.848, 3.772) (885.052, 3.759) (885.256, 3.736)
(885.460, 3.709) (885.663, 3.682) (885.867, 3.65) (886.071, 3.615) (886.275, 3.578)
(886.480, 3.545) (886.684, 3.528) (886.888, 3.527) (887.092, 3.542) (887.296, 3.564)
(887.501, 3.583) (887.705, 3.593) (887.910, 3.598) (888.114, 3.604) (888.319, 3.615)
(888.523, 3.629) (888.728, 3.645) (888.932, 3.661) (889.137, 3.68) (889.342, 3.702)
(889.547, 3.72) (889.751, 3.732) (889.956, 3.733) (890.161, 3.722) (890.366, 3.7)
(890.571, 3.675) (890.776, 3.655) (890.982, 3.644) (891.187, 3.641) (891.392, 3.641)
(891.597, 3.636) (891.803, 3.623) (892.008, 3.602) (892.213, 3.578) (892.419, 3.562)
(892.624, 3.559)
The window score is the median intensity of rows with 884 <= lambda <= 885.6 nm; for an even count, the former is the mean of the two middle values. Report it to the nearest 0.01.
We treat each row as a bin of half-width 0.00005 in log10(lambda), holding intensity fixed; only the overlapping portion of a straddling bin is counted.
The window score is 3.75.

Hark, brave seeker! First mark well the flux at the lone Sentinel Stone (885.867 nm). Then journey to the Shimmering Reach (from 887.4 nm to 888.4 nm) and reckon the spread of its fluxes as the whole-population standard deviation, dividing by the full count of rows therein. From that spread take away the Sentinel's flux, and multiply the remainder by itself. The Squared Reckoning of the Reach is 13.2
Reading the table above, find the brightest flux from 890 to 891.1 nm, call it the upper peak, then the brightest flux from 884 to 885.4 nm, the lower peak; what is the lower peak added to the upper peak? 7.49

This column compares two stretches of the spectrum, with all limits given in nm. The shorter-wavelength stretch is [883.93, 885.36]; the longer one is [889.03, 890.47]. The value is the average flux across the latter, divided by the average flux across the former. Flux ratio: 0.99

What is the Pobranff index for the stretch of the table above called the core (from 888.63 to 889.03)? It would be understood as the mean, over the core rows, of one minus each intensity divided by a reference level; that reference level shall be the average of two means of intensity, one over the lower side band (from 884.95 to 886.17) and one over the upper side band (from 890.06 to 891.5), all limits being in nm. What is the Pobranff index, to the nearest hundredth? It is 0.01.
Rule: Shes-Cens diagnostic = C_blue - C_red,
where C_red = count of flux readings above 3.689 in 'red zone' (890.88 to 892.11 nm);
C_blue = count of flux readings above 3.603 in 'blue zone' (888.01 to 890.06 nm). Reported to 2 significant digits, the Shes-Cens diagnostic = 10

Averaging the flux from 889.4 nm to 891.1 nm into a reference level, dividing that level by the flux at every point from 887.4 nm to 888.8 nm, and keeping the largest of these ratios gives 1.032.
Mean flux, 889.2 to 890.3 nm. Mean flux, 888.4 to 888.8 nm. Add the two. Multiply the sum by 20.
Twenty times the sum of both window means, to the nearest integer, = 147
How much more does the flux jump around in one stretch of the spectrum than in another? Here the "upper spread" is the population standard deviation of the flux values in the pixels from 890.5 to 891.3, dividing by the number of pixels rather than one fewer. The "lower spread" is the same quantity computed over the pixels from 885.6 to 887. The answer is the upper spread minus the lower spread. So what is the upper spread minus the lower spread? -0.044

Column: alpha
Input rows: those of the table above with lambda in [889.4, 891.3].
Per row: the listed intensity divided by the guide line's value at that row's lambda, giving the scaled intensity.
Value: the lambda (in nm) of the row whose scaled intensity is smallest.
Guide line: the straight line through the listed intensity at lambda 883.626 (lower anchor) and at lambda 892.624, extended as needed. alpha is 890.982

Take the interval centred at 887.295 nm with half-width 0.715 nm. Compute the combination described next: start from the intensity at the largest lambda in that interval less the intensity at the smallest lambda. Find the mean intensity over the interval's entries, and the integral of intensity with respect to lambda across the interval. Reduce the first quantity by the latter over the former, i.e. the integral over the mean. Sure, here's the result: -1.36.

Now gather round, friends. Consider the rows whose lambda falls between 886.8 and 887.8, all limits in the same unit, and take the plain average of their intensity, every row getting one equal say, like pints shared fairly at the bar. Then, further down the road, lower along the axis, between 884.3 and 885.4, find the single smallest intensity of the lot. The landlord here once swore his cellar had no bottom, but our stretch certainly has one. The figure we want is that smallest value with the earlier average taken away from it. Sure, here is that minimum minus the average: 0.17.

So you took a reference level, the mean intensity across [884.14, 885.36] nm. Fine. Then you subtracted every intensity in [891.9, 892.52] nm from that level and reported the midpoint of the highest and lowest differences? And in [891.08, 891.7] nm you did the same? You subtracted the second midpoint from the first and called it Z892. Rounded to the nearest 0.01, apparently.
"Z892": 0.06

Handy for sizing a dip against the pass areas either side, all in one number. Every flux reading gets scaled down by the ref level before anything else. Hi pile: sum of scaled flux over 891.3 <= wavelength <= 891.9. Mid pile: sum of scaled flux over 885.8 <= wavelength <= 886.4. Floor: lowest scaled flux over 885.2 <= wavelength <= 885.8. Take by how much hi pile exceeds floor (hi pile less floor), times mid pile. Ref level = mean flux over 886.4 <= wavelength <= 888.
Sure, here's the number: 6.18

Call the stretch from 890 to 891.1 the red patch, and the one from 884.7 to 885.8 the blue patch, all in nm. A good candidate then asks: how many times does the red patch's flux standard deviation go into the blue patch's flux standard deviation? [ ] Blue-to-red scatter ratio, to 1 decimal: 1.1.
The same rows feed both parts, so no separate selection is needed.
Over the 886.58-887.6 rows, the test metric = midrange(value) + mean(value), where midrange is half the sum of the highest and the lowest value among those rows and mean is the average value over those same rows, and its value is 7.10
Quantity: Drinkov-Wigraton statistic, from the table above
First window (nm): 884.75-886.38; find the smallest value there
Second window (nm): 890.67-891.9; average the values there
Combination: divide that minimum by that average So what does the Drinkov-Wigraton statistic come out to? 0.98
